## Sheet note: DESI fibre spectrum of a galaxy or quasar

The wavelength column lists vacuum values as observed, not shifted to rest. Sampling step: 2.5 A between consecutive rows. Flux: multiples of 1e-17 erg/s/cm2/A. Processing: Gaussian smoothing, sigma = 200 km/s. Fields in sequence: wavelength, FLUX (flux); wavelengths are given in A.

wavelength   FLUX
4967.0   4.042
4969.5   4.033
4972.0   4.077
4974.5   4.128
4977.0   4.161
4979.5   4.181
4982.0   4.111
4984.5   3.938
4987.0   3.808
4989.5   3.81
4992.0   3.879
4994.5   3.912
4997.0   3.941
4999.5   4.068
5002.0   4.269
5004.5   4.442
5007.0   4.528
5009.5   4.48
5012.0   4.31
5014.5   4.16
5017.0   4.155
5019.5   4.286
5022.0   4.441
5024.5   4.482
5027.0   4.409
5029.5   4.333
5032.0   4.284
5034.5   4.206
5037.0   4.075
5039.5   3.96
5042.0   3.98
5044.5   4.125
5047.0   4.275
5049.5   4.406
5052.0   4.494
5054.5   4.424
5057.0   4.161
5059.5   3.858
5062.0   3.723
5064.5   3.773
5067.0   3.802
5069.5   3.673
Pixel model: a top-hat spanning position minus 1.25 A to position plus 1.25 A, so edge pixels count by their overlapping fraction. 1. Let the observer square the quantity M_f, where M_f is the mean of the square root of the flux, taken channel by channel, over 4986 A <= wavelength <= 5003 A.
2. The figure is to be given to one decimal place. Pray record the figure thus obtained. 4.0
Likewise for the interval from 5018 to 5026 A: 4.4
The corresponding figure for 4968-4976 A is 4.1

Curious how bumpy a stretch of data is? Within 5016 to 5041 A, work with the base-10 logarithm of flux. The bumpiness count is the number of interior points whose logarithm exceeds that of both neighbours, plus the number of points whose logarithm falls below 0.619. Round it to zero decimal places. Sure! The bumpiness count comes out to 4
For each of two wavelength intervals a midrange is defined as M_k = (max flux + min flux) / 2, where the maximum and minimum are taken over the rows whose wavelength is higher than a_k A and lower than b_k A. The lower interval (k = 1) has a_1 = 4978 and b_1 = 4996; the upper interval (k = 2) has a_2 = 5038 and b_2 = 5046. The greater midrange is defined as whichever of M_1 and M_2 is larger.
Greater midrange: 4.04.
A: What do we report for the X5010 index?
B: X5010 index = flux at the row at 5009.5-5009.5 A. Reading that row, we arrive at 4.48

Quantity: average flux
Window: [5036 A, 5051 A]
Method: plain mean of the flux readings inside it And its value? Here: 4.14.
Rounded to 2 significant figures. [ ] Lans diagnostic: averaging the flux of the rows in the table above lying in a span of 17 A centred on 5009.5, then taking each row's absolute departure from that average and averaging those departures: 0.13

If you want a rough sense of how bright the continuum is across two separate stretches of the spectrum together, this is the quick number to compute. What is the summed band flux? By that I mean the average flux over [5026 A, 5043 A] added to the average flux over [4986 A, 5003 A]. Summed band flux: 8.13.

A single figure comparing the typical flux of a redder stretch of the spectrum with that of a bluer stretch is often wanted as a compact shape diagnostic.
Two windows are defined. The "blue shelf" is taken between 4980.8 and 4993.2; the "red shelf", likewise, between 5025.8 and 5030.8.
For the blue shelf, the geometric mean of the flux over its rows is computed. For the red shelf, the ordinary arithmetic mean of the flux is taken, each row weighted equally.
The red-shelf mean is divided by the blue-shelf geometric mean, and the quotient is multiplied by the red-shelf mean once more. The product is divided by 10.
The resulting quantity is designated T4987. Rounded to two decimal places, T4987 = 0.49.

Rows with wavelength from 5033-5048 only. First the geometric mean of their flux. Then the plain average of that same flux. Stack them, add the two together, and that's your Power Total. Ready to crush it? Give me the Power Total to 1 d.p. 8.2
